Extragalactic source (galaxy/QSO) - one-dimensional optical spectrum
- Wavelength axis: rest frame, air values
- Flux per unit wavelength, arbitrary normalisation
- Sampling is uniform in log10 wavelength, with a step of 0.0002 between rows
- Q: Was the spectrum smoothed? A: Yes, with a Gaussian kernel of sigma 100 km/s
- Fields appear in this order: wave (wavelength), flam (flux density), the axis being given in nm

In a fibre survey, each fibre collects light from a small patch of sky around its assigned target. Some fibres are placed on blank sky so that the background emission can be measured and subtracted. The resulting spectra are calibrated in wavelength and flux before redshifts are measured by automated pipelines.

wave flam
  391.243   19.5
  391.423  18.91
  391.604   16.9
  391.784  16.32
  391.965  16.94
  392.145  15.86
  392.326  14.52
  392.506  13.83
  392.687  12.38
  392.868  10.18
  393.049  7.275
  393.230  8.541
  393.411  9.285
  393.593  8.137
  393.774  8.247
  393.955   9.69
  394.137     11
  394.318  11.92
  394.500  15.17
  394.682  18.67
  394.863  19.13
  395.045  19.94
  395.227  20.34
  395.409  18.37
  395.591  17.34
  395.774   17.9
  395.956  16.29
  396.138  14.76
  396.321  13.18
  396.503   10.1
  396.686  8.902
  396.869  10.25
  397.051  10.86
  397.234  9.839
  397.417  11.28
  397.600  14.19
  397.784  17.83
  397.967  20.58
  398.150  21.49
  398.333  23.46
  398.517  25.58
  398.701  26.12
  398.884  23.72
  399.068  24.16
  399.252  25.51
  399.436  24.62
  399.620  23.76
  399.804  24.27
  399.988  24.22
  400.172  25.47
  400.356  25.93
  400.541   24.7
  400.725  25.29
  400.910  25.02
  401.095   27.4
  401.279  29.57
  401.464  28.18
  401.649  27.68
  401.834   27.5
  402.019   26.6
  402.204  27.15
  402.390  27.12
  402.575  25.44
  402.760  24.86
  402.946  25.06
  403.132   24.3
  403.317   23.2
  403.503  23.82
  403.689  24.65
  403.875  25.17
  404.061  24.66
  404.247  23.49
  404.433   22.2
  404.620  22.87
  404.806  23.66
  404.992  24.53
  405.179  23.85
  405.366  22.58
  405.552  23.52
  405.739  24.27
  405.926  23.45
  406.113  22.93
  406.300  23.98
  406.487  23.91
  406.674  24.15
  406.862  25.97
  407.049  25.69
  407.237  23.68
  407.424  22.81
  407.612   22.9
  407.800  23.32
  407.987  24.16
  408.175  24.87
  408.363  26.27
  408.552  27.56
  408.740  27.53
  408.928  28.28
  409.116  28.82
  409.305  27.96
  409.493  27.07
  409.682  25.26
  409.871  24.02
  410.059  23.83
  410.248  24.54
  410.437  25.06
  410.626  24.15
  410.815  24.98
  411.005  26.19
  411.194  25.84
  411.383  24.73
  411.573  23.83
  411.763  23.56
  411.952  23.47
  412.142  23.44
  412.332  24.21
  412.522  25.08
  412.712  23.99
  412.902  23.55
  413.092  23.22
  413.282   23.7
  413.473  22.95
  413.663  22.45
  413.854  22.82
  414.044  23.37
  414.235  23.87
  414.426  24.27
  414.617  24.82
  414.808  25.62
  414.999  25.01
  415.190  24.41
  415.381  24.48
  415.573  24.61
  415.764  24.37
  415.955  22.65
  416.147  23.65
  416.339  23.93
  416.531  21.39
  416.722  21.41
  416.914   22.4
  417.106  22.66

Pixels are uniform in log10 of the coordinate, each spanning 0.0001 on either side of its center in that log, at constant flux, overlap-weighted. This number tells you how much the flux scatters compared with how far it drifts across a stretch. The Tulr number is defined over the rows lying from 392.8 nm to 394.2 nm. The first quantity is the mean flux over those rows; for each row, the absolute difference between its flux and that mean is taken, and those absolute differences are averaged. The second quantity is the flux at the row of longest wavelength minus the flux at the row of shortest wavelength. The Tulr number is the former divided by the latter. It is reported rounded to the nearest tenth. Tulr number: 1.2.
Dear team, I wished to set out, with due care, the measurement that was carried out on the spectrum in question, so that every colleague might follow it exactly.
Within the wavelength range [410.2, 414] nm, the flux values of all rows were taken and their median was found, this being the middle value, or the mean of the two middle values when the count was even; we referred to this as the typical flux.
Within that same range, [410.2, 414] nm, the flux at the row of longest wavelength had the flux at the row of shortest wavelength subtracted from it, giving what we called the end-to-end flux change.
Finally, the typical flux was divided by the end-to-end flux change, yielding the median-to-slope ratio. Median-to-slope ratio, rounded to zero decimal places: -14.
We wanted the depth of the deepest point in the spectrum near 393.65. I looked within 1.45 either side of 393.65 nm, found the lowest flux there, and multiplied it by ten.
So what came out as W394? 73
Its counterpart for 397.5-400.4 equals 142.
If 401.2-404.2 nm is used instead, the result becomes 232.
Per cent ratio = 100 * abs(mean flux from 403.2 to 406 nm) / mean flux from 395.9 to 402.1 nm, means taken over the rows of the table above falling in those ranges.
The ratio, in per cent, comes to 112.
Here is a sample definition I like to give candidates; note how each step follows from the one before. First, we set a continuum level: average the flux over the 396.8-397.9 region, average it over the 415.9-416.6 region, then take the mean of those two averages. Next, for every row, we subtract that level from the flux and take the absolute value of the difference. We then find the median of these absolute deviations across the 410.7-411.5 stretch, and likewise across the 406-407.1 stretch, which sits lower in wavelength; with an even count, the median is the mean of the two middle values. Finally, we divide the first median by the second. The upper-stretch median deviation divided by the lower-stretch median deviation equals 1.2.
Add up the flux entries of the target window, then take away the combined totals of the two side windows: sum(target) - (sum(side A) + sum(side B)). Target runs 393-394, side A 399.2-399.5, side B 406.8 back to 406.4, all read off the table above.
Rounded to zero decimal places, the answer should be -47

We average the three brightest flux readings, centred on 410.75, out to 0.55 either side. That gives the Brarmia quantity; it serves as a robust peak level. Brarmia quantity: 26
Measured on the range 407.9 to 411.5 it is 28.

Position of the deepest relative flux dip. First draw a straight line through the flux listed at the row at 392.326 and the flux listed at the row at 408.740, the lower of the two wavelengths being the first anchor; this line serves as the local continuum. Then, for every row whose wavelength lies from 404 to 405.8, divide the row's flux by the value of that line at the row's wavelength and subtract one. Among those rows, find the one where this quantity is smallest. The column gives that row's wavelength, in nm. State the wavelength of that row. 405.366 nm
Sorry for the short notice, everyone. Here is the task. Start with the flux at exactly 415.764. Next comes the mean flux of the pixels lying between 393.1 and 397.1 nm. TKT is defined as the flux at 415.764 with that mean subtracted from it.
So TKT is 11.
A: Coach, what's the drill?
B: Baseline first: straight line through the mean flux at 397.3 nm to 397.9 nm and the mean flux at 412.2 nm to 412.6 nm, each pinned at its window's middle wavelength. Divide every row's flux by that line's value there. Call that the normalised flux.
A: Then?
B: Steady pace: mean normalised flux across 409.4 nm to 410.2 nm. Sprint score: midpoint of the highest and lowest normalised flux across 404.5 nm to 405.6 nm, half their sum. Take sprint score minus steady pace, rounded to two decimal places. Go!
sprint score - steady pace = 0.10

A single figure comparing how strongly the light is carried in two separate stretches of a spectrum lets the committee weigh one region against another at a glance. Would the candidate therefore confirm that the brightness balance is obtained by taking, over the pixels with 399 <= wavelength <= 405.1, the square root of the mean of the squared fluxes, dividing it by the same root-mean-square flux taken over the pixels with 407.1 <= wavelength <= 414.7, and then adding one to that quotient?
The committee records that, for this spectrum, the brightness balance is 2.02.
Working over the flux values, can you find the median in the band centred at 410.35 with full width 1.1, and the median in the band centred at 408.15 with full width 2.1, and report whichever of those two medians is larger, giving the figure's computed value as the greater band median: 24.9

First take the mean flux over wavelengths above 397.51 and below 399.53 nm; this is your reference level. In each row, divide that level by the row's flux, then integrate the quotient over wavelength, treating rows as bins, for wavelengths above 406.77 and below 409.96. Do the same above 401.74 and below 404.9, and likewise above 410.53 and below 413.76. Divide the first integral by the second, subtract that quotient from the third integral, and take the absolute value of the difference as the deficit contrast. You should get 2.04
